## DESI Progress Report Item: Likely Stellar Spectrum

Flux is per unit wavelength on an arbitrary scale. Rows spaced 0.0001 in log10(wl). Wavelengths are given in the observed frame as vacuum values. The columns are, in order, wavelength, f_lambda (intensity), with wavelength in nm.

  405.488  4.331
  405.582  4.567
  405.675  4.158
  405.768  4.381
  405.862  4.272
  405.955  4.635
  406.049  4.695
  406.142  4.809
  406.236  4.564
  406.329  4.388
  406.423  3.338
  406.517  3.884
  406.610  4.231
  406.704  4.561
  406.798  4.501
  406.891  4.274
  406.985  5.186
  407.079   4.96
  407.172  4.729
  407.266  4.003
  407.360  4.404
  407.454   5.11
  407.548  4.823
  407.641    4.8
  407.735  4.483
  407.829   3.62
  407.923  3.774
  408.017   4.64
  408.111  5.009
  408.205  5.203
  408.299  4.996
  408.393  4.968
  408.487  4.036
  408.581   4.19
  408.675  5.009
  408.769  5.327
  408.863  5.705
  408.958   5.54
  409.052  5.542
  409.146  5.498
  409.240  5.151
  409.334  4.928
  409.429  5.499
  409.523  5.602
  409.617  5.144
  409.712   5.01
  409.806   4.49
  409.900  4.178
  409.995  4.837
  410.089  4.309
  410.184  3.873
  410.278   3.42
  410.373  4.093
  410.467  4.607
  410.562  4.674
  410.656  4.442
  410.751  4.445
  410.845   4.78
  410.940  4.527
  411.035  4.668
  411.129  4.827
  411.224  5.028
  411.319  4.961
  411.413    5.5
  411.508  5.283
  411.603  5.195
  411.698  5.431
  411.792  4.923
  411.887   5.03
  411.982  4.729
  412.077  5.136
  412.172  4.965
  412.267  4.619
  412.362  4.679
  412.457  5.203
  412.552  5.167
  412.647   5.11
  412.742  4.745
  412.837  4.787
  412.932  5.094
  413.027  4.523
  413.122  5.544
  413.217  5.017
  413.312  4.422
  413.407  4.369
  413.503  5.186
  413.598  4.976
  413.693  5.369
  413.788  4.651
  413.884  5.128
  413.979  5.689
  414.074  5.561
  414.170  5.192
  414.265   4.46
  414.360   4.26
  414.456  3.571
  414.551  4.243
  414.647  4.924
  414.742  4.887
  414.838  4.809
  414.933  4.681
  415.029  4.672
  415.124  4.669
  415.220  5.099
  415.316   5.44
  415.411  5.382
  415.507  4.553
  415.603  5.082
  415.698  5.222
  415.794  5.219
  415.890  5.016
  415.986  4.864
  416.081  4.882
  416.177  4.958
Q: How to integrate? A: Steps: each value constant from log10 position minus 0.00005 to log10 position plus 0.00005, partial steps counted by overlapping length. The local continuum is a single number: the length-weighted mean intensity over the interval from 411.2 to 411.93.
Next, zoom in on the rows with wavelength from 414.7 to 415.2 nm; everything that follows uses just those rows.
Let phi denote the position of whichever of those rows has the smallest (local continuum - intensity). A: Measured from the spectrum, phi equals 414.742 nm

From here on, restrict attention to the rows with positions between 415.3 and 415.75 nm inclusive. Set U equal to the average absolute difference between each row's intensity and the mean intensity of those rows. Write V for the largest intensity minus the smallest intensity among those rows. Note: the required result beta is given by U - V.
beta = -0.6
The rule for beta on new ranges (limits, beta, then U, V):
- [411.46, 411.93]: -0.4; 0.16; 0.51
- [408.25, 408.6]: -0.5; 0.43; 0.96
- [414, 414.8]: -1.5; 0.50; 1.99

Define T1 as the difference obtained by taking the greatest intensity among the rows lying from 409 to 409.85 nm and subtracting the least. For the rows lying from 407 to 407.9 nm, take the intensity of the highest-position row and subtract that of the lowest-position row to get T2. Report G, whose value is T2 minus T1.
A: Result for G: -2.5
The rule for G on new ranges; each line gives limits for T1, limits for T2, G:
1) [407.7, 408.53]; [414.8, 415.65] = -1.3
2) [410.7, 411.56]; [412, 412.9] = -1.4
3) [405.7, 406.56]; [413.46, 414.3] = -2.2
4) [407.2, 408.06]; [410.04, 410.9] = -1.0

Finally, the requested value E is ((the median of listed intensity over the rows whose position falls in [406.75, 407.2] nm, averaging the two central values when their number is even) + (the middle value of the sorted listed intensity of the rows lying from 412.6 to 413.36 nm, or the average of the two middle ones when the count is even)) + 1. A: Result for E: 10.6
